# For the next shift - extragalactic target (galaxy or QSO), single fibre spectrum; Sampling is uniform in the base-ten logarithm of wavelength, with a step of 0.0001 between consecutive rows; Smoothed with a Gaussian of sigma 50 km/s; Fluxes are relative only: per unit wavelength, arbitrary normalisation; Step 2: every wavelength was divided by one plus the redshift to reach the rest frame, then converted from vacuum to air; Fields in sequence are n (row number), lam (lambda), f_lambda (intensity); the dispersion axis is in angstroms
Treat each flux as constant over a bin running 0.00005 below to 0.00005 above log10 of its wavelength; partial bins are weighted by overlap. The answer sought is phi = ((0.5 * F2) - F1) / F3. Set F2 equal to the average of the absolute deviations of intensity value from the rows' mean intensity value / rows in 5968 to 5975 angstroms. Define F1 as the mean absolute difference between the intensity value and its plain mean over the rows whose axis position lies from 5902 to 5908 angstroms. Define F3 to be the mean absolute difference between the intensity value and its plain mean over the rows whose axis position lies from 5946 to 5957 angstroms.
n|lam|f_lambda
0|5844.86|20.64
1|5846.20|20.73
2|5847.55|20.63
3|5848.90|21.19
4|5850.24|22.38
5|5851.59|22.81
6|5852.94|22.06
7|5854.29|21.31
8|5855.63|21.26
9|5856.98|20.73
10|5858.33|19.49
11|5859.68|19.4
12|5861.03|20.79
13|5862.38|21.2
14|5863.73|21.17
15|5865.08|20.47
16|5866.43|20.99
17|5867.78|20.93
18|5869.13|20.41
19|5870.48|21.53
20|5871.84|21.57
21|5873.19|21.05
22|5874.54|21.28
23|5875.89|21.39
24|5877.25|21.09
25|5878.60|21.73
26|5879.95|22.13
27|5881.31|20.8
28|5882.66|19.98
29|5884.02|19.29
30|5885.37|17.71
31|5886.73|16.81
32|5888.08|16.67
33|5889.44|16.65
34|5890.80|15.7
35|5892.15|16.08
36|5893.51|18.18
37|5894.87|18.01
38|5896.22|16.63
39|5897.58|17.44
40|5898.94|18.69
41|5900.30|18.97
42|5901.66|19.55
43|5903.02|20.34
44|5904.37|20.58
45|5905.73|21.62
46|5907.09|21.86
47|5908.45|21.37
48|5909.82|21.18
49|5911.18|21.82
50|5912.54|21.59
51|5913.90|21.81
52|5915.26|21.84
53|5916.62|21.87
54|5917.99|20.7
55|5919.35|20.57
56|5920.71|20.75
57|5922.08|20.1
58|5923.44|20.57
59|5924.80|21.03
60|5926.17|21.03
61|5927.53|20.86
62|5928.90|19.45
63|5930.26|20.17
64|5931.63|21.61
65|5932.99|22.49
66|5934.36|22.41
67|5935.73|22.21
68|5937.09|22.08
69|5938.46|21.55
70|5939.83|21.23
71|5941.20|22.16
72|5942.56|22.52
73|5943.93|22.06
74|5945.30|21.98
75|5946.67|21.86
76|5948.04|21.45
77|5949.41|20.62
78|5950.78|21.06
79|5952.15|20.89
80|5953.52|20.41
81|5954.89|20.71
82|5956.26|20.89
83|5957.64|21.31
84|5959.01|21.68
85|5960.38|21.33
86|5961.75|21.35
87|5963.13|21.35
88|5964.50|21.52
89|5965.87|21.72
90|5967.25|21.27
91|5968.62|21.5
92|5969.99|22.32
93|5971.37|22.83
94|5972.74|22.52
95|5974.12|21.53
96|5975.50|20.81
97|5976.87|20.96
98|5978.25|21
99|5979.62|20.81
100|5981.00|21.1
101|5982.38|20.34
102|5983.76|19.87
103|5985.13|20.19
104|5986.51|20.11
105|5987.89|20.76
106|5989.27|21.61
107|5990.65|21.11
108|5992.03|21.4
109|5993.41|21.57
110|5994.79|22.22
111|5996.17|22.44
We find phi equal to -1.1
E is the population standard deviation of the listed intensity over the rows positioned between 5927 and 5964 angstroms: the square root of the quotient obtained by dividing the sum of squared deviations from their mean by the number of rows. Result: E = 0.74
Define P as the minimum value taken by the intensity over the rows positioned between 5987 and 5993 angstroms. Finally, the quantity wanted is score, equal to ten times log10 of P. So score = 13.2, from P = 20.76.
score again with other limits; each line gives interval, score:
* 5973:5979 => 13.2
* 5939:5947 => 13.3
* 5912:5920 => 13.1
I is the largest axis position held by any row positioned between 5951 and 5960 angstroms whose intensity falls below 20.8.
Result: 5954.89 angstroms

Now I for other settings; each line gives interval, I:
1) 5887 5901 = 5900.30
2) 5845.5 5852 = 5847.55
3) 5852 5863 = 5861.03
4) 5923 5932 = 5930.26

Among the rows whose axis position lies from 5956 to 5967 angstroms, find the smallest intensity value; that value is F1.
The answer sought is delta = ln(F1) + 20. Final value 23.0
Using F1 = 20.89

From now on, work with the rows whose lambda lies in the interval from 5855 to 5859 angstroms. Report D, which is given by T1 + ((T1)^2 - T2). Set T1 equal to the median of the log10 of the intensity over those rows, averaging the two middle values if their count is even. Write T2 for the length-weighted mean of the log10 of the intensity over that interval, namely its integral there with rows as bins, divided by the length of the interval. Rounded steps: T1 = 1.32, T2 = 1.31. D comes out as 1.74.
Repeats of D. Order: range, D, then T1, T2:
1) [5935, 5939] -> 1.81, 1.34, 1.34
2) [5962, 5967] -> 1.78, 1.33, 1.33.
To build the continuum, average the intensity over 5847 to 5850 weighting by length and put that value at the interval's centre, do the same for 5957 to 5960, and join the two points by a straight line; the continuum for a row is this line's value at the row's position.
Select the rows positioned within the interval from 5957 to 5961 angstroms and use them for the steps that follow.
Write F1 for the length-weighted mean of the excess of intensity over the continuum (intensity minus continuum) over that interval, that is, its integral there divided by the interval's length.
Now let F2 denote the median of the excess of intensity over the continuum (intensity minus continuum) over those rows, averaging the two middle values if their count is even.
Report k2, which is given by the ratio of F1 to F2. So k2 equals 0.37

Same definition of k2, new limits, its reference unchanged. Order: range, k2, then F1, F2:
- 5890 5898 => 1.01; -4.3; -4.3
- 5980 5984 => 0.85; -1.1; -1.2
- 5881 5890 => 0.87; -3.1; -3.6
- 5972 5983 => 0.72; -0.4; -0.6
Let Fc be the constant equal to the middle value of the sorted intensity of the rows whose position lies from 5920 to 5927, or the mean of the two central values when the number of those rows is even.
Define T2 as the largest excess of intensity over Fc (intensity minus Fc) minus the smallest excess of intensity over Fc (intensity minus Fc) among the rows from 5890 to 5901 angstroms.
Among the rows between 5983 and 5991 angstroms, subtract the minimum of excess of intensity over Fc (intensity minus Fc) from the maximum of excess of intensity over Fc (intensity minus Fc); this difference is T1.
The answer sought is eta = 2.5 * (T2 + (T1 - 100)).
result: -237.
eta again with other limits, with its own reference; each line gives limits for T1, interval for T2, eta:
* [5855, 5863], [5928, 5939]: -238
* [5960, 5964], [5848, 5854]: -246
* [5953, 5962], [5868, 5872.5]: -244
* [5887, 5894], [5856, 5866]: -239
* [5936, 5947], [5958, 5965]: -246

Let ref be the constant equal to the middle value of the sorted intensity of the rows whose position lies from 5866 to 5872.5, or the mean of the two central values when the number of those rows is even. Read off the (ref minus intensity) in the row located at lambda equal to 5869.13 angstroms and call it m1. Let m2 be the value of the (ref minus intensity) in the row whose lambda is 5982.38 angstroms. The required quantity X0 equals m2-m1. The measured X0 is 0.07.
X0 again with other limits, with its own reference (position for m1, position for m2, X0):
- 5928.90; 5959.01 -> -2.23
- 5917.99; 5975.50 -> -0.11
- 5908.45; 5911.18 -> -0.45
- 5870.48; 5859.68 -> 2.13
